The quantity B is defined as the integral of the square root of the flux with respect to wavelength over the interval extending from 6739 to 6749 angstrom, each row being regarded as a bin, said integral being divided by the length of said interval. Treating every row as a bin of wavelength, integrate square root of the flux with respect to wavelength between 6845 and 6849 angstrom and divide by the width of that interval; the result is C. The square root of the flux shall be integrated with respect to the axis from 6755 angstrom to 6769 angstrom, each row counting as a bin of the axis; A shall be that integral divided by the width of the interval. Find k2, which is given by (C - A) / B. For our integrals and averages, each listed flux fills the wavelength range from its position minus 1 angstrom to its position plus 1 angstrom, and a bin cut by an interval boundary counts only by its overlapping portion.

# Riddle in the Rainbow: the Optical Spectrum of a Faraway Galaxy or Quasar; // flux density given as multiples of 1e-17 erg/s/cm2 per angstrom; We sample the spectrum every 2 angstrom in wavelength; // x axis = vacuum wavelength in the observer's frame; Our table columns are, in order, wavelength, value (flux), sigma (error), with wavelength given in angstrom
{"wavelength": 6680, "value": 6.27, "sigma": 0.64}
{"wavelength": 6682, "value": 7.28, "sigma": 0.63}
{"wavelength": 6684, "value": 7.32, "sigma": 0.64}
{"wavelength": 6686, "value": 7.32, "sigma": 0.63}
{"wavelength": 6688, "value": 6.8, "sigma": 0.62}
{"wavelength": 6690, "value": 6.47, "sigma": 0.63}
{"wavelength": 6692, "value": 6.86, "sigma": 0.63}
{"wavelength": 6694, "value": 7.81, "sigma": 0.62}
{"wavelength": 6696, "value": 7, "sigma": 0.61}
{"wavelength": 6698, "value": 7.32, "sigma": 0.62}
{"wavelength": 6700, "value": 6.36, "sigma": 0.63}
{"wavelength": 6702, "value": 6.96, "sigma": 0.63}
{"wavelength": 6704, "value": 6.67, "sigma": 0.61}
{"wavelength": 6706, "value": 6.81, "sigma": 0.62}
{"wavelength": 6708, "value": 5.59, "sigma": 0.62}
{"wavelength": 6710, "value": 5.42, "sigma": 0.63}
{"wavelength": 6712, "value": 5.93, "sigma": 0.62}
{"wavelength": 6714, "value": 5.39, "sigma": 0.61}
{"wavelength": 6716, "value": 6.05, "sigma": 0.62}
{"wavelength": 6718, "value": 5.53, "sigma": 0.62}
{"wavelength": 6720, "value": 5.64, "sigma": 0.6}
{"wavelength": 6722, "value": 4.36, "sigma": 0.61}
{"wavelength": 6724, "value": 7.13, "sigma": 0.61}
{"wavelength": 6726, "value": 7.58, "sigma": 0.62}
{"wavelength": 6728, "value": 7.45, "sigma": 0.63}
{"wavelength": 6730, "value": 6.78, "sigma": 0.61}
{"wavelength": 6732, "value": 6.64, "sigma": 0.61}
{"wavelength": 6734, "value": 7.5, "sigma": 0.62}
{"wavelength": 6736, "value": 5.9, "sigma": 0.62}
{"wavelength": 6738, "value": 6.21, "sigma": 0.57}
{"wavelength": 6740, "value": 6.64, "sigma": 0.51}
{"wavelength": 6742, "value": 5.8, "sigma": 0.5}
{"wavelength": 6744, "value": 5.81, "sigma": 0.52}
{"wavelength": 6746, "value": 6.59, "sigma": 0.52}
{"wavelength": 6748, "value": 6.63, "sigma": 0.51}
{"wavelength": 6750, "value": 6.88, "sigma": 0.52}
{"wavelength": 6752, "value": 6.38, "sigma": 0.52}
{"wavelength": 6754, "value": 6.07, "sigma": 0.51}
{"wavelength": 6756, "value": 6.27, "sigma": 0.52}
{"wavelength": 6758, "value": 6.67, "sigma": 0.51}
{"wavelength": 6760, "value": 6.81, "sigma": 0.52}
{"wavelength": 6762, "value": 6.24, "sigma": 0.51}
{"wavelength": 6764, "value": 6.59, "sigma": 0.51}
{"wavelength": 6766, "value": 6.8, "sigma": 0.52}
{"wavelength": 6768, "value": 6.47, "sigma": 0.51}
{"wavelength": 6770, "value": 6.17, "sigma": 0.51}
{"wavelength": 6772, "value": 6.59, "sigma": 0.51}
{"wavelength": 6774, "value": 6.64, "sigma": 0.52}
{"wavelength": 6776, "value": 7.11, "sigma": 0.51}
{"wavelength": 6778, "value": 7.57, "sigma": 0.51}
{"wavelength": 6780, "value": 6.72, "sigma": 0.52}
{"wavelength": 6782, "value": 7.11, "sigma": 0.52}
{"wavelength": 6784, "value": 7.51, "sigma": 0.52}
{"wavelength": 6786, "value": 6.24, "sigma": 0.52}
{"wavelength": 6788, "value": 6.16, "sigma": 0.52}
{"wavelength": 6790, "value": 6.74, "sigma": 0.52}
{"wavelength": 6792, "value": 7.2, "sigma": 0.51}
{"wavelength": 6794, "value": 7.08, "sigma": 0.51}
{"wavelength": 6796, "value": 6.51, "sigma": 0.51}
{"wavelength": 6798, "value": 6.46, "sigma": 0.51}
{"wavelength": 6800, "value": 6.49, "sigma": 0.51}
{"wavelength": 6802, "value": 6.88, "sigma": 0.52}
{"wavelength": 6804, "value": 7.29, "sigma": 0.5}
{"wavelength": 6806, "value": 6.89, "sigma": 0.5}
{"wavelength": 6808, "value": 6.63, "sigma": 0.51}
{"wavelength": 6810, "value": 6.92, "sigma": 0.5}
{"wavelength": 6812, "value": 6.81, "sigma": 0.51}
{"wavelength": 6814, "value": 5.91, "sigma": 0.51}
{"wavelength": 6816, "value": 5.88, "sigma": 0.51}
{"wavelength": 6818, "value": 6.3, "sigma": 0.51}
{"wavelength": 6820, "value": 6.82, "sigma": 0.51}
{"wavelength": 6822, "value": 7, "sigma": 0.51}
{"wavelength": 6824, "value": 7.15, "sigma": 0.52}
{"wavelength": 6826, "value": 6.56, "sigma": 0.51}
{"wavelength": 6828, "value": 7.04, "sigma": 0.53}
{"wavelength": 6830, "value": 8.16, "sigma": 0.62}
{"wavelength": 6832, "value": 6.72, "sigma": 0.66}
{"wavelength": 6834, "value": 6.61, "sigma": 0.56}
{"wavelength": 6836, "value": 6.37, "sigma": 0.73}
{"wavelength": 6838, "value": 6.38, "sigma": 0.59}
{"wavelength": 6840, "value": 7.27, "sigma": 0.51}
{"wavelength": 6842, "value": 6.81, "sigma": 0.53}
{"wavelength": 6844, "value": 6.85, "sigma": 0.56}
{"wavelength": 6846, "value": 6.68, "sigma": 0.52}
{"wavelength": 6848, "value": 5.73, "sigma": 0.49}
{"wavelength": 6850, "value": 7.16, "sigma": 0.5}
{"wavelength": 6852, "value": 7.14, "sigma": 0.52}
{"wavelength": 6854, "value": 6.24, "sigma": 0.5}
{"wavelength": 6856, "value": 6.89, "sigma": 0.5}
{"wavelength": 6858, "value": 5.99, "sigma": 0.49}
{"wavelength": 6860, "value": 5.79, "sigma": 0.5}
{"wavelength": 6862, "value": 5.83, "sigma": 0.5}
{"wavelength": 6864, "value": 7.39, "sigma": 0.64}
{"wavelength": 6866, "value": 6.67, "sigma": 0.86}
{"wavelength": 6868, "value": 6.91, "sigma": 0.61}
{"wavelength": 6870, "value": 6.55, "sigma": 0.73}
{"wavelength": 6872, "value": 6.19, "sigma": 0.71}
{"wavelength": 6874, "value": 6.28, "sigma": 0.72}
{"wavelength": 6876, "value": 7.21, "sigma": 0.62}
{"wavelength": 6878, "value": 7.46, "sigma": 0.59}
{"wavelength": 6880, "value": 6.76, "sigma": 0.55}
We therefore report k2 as -0.03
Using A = 2.56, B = 2.508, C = 2.49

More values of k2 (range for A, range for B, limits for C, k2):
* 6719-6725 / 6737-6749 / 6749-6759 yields 0.06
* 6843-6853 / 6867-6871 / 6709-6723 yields -0.10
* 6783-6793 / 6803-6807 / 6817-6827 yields 0.00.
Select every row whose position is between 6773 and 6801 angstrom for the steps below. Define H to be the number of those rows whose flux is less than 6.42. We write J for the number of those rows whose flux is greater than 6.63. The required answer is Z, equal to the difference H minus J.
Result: -7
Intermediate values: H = 2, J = 9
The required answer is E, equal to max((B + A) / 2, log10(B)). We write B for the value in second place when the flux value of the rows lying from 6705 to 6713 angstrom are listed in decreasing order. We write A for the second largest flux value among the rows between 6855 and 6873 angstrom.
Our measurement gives 6.4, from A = 6.91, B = 5.93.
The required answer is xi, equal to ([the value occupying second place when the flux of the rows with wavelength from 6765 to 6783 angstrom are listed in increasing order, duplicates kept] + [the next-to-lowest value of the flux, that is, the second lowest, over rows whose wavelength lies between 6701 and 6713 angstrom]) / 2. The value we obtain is 6.0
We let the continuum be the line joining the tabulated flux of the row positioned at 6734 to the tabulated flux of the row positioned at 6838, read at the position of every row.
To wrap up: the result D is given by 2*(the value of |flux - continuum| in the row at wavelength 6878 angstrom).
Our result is 3.0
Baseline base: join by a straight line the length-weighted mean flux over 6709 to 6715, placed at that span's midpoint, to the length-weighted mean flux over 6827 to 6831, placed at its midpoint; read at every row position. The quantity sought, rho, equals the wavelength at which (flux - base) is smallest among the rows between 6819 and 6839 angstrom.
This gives 6838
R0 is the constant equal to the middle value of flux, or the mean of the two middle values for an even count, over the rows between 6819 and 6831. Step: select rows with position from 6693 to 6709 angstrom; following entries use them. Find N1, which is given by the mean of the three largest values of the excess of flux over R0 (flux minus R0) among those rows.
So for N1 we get 0.4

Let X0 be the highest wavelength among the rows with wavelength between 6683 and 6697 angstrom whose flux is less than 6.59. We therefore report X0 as 6690 angstrom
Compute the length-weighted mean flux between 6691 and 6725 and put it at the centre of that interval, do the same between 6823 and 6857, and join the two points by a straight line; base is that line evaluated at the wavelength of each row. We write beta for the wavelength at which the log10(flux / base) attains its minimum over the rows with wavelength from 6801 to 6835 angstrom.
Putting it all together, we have 6816 angstrom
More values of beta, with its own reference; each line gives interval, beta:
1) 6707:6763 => 6722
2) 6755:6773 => 6770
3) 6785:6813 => 6788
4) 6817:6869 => 6848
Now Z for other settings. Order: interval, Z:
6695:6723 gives 4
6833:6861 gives -1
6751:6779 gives -1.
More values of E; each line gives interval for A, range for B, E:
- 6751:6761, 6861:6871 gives 6.8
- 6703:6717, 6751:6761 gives 6.7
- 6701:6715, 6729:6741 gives 6.8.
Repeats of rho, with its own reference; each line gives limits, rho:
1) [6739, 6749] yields 6744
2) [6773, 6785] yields 6780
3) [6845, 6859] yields 6848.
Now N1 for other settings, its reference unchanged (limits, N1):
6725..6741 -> 0.5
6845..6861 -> 0.0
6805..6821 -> -0.1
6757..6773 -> -0.3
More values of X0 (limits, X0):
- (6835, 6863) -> 6862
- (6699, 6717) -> 6716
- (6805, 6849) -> 6848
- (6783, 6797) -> 6796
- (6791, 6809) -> 6800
